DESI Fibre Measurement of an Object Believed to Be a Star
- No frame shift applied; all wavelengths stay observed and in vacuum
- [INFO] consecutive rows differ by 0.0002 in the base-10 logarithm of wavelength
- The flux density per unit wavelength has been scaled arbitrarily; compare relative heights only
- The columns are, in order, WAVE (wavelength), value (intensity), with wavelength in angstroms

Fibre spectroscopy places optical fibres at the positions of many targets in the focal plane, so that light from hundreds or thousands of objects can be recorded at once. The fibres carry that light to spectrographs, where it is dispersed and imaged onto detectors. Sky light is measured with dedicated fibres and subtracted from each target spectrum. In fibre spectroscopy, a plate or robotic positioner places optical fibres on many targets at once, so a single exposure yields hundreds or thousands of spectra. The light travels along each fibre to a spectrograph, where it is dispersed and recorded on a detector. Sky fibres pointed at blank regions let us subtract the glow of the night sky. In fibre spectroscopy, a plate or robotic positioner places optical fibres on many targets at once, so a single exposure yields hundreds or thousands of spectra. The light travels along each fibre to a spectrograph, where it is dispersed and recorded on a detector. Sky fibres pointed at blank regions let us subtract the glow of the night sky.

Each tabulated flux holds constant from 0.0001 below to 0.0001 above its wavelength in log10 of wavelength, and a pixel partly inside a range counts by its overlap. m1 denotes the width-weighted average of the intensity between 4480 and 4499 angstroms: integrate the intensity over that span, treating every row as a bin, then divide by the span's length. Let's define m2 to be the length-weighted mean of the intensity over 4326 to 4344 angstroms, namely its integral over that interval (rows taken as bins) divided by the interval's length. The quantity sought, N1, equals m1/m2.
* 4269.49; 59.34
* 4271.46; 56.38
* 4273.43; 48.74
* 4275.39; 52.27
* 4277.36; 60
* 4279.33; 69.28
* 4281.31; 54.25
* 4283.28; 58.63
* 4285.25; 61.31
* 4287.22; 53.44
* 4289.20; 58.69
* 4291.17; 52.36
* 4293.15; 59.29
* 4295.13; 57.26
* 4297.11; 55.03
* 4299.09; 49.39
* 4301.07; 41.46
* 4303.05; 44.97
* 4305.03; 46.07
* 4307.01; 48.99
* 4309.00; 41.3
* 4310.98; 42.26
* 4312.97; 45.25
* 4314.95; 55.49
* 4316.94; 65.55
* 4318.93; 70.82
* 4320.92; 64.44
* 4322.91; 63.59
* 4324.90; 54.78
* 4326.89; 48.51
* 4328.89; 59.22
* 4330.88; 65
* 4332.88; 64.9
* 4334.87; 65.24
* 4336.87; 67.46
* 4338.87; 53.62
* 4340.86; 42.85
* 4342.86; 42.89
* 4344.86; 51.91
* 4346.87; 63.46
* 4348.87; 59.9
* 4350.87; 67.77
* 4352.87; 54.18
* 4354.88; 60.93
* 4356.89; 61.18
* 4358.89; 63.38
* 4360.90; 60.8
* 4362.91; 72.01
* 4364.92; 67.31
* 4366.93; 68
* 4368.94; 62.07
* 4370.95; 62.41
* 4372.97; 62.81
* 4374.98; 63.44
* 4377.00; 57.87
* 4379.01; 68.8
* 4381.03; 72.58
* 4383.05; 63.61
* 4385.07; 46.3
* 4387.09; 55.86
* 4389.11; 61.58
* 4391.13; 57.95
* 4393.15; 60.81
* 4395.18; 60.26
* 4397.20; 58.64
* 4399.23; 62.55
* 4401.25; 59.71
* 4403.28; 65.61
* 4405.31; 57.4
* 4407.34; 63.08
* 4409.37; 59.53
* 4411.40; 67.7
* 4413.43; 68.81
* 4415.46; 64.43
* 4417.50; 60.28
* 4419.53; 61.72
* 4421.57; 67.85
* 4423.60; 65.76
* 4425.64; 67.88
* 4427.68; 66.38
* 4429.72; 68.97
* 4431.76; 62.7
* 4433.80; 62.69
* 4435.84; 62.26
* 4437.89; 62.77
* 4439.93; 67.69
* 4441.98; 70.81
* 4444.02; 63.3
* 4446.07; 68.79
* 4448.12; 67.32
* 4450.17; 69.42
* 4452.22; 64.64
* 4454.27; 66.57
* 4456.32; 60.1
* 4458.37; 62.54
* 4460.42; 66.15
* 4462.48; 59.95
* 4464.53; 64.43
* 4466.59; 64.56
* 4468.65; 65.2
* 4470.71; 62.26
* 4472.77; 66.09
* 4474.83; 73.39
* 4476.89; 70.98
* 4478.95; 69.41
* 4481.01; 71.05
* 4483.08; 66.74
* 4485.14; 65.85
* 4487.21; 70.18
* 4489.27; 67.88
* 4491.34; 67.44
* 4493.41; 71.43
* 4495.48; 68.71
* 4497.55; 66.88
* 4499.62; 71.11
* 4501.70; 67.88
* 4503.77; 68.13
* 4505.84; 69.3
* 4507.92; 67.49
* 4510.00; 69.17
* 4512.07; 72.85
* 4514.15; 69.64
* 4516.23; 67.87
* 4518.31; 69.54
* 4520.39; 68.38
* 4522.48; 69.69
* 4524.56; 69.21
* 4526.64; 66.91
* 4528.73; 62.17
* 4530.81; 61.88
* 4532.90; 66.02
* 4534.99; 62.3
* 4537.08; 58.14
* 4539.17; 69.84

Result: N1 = 1.21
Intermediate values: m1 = 69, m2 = 57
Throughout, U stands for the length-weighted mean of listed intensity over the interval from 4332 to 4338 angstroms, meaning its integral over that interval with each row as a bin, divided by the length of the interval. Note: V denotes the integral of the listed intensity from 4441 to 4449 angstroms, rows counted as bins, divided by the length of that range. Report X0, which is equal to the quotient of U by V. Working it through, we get 0.97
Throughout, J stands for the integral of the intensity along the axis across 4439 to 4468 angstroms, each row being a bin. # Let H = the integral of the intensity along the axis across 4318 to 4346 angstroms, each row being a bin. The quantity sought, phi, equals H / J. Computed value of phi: 0.86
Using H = 1630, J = 1897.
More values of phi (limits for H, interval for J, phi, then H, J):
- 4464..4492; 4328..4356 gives 1.15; 1892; 1639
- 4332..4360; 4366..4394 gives 0.95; 1639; 1728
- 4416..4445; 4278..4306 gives 1.24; 1887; 1524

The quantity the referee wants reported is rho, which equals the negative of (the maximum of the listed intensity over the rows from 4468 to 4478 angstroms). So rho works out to -73.4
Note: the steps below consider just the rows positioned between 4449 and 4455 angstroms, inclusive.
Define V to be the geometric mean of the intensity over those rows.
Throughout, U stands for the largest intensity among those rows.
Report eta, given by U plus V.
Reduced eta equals 136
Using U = 69.42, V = 67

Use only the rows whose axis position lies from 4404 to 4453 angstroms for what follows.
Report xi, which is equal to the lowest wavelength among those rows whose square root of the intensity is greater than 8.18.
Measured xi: 4411.40 angstroms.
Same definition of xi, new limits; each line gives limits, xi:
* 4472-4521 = 4474.83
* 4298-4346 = 4318.93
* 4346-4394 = 4350.87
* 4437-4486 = 4439.93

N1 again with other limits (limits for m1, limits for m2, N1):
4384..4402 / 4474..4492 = 0.84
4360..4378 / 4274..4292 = 1.11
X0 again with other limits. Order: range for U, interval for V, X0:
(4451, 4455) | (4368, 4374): 1.05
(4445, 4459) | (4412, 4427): 1.01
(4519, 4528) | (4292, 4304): 1.33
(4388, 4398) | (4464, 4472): 0.93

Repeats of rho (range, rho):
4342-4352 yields -67.8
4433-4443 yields -70.8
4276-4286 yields -69.3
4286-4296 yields -59.3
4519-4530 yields -69.7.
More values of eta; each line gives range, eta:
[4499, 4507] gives 140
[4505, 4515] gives 143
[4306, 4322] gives 124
